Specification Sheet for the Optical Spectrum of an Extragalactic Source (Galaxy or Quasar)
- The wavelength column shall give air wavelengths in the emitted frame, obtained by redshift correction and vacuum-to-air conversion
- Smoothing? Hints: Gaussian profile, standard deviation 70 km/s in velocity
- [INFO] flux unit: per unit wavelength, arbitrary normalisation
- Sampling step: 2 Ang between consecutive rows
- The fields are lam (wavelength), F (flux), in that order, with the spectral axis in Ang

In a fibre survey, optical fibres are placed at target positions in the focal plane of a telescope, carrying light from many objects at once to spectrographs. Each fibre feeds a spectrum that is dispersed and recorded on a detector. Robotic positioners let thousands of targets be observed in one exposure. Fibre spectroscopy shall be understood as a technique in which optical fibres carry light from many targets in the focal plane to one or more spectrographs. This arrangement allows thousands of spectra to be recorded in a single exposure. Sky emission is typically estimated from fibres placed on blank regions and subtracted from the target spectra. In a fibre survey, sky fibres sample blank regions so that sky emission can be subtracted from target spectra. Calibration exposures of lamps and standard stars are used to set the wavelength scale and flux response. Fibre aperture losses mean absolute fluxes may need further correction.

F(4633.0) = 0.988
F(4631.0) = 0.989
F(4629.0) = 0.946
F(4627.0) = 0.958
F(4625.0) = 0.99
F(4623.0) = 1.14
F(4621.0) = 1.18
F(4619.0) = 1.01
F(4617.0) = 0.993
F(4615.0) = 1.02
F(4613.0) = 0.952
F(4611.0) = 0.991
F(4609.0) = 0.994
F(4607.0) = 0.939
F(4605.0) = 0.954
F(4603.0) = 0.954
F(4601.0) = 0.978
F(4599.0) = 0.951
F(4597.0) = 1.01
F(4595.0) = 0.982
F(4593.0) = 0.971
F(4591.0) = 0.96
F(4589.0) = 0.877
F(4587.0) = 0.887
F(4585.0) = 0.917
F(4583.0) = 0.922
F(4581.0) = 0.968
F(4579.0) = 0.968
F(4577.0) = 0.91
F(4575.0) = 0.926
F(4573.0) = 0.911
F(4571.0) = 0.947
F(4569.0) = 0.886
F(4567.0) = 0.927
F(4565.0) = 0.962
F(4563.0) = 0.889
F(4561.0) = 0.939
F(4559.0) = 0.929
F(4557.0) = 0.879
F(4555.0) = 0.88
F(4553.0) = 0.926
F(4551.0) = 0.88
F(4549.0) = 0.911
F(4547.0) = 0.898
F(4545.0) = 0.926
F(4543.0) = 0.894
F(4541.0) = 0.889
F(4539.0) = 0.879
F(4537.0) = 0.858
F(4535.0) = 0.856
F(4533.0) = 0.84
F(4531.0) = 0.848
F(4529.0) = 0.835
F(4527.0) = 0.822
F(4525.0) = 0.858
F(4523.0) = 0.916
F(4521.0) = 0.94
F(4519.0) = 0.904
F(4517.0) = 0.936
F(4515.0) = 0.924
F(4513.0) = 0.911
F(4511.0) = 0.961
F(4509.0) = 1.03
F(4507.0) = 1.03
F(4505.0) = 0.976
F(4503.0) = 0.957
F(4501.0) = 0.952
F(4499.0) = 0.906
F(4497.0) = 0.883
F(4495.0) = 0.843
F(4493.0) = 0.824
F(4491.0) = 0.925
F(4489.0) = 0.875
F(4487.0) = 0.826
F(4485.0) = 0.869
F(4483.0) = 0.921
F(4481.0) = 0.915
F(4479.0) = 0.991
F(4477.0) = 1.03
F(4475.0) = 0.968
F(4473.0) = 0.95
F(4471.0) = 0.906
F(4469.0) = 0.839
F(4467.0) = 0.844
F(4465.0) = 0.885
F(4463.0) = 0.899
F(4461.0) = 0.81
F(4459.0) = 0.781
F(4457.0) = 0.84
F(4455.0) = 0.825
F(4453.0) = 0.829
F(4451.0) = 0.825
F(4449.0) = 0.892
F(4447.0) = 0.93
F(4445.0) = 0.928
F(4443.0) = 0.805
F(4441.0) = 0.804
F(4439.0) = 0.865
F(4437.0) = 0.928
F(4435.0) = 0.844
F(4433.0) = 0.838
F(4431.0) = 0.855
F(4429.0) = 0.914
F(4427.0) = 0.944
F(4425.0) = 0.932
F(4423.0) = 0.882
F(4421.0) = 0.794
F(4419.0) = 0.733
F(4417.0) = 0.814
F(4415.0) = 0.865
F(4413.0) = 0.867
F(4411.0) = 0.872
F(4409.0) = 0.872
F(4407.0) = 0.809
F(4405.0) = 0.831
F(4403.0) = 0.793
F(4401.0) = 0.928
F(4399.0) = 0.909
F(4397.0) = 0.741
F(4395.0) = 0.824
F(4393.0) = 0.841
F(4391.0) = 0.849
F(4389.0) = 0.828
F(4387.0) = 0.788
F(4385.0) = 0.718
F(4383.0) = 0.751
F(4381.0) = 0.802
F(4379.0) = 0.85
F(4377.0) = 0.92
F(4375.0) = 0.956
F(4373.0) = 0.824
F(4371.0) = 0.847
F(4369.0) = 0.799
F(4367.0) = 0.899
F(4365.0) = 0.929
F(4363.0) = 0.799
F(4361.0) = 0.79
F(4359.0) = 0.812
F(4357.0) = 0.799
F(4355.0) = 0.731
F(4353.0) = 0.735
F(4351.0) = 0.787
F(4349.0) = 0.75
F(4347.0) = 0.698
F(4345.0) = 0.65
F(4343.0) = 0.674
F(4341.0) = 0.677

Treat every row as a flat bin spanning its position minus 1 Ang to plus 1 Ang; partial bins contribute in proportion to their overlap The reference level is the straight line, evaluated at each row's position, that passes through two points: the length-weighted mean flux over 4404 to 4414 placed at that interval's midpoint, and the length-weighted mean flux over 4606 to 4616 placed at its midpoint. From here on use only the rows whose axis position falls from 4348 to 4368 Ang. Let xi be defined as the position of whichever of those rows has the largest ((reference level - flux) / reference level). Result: 4355.0 Ang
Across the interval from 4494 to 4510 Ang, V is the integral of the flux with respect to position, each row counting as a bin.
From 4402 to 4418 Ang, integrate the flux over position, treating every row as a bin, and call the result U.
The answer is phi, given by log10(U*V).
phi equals 2.31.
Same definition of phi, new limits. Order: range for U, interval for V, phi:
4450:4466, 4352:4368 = 2.24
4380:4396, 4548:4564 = 2.27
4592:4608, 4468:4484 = 2.37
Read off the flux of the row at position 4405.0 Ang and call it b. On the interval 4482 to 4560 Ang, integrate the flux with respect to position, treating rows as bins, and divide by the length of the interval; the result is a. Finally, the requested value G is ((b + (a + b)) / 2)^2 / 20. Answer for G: 0.0821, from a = 0.90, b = 0.831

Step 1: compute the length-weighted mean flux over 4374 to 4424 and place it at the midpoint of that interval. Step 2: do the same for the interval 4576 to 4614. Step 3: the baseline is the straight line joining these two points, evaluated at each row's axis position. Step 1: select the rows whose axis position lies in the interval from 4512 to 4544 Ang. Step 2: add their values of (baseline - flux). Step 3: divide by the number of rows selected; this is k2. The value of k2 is 0.030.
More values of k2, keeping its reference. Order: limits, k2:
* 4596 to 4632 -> -0.034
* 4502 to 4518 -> -0.065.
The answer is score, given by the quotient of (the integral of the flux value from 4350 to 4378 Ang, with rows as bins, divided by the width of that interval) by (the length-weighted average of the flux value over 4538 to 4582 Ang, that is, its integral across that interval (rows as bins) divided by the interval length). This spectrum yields 0.91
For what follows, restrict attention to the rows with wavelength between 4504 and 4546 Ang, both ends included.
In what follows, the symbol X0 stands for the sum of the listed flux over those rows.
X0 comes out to 19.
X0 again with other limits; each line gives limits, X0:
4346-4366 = 8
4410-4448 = 16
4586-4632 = 23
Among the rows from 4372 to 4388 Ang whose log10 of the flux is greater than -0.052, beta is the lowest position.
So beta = 4375.0 Ang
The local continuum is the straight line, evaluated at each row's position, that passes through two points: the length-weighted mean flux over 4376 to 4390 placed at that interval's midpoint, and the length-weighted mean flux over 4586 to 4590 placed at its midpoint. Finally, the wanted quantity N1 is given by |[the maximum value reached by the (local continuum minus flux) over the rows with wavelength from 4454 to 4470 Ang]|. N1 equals 0.05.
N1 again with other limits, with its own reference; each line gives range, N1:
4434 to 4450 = 0.03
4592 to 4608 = 0.05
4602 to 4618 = 0.05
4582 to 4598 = 0.01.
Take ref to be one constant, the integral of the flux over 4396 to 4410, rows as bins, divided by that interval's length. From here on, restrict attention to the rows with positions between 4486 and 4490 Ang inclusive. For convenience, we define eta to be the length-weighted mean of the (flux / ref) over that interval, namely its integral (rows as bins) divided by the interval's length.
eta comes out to 1.01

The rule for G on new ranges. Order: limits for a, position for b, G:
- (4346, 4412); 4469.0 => 0.0780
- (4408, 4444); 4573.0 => 0.0897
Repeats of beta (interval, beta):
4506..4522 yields 4507.0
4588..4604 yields 4591.0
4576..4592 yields 4577.0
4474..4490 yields 4475.0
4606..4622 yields 4607.0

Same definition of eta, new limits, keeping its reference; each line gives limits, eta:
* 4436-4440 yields 1.07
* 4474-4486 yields 1.13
